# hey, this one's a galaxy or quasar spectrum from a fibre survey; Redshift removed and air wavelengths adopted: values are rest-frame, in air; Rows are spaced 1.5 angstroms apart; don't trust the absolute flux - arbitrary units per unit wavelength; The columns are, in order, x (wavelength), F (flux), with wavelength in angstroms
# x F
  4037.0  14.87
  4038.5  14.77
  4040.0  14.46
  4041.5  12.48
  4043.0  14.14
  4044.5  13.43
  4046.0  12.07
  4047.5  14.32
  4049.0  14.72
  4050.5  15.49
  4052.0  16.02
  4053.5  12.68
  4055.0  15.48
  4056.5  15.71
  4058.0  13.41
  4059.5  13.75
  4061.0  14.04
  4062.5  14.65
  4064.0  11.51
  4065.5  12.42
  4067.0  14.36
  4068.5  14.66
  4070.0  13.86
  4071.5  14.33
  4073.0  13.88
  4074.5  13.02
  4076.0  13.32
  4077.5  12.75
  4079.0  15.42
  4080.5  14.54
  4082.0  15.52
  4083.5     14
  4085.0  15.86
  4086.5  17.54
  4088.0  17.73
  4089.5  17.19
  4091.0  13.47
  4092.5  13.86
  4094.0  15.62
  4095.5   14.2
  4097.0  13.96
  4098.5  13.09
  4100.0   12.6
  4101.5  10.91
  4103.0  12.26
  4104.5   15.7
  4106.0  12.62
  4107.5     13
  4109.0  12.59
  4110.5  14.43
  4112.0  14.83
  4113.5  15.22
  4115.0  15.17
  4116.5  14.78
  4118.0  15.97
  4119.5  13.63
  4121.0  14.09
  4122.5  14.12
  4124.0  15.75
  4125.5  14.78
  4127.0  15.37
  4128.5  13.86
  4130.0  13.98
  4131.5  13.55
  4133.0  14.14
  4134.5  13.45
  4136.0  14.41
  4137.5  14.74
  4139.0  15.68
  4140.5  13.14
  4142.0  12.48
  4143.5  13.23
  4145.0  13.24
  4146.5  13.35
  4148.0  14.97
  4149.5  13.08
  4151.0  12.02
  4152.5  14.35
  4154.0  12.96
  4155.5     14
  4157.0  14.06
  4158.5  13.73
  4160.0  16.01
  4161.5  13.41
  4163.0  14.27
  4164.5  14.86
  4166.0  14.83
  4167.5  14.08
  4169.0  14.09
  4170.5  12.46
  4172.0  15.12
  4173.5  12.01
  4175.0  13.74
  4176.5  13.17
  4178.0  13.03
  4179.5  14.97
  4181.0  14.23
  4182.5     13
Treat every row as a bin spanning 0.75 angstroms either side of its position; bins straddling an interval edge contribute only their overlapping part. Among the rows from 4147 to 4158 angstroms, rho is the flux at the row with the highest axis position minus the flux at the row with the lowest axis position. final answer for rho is -0.9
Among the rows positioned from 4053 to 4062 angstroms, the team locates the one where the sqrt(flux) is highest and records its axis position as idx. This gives 4056.5 angstroms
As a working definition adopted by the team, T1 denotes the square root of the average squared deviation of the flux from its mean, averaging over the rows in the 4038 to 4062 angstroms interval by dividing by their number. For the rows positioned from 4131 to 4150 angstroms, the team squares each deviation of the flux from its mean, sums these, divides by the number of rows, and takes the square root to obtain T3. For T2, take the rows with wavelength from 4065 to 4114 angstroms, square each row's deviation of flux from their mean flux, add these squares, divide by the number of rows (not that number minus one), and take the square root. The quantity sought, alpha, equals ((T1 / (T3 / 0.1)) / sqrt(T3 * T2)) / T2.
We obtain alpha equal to 0.07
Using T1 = 1.1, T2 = 1.54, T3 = 0.88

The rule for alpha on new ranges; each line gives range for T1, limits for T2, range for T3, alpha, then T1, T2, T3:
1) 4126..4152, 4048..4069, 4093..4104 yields 0.04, 1.0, 1.29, 1.41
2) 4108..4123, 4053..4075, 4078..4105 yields 0.03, 0.9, 1.09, 1.80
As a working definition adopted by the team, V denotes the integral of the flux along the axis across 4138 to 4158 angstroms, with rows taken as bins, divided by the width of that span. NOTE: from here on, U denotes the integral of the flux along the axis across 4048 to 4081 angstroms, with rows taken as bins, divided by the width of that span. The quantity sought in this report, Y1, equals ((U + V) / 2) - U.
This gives -0.2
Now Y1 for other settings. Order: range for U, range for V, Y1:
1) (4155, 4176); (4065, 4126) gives 0.1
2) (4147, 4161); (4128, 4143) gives 0.0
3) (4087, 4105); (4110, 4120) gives 0.3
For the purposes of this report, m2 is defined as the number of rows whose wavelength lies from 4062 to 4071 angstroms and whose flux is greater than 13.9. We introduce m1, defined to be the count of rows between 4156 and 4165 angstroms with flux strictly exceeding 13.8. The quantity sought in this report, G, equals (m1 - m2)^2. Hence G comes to 1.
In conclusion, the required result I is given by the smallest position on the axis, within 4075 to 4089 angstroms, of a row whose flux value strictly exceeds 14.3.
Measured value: 4079.0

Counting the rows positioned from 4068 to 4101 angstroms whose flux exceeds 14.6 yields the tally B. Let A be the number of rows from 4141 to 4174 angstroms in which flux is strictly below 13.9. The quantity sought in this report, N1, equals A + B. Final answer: 19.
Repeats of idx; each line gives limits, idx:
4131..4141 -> 4139.0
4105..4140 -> 4118.0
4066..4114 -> 4088.0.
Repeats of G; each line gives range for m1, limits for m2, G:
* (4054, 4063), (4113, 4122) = 1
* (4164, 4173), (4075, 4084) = 1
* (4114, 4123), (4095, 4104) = 9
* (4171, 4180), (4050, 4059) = 4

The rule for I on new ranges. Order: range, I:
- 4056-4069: 4056.5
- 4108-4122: 4110.5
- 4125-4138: 4125.5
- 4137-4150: 4137.5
